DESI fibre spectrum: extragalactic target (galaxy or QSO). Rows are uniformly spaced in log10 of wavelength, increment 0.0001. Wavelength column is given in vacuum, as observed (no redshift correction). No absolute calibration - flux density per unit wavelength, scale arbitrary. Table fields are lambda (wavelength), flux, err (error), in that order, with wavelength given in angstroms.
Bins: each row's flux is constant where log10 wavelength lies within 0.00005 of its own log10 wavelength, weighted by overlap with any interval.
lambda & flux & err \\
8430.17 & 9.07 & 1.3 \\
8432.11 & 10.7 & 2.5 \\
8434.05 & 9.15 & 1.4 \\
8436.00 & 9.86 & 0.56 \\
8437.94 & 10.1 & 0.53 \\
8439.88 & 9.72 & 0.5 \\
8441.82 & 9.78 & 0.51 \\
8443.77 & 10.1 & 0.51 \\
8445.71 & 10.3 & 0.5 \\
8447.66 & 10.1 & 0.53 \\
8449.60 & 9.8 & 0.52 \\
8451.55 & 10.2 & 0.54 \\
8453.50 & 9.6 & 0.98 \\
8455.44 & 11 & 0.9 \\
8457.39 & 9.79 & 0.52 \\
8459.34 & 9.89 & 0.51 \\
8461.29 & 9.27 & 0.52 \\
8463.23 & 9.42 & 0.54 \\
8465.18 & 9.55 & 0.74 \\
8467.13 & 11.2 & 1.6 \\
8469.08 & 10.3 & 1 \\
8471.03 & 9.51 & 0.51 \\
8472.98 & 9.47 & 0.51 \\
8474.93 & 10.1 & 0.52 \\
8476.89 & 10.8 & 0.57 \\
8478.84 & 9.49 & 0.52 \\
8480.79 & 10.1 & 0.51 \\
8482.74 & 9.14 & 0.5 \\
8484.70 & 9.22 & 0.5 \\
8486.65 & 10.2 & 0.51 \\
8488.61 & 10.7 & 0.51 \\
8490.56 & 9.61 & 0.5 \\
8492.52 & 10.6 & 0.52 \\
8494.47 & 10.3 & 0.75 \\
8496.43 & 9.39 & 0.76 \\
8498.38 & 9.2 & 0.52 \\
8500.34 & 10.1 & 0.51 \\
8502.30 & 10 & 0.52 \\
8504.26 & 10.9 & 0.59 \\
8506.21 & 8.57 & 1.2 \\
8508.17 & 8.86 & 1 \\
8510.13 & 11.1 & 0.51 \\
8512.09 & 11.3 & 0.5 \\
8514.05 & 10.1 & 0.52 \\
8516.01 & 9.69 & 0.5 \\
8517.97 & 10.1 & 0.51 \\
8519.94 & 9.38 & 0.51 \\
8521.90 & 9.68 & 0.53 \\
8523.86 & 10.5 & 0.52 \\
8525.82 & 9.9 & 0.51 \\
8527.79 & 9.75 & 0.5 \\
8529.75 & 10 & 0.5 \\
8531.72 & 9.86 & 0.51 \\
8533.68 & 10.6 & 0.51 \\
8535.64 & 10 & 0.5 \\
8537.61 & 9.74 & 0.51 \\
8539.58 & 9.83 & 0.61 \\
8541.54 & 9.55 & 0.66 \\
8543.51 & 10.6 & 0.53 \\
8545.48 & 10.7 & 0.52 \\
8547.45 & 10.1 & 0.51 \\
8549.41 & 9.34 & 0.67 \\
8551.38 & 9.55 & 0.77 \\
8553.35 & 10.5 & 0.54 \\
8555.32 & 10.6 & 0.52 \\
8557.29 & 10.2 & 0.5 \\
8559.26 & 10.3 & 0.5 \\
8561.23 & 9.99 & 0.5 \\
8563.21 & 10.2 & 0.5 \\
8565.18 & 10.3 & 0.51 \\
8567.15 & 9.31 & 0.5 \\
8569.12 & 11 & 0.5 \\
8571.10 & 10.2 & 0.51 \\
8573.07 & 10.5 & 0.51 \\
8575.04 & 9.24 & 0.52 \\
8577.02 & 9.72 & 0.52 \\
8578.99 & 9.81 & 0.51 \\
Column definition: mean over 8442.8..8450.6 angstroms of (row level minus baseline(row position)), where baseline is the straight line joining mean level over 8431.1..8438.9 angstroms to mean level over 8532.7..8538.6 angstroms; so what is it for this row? 0.1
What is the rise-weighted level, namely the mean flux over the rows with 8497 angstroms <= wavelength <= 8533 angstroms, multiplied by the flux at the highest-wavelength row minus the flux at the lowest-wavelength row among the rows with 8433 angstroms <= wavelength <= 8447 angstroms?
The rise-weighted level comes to 11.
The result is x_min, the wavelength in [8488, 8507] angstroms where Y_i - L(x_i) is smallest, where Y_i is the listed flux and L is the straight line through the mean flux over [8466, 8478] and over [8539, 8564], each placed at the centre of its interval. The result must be 8506.21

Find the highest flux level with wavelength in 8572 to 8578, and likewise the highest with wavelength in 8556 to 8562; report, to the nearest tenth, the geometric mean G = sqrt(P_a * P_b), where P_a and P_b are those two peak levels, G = 10.4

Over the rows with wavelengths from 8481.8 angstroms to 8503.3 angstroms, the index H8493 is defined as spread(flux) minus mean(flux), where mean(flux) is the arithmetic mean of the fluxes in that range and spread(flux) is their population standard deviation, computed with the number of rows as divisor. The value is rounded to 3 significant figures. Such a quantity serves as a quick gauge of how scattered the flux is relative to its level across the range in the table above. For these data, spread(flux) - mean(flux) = -9.31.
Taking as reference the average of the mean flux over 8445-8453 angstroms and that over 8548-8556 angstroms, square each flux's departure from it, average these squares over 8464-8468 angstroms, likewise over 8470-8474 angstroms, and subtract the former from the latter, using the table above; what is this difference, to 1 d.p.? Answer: -0.5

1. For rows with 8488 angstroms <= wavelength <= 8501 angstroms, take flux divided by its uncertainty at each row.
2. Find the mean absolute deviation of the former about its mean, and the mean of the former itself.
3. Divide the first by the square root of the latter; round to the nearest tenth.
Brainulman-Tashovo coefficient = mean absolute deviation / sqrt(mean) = 0.6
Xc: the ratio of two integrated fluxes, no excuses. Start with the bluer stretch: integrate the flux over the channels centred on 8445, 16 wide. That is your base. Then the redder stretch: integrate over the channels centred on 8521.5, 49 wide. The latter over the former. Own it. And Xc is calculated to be 3.1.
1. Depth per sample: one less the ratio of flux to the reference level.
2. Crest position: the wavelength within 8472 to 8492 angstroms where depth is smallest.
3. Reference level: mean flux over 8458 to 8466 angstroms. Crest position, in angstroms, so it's 8476.89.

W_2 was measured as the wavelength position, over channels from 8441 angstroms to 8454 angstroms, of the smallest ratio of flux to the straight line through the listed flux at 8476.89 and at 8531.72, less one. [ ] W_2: 8453.50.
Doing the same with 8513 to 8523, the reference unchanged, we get 8519.94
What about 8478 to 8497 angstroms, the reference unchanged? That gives 8482.74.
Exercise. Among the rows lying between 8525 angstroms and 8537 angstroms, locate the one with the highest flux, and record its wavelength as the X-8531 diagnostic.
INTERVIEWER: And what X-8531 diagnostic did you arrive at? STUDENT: 8533.68 angstroms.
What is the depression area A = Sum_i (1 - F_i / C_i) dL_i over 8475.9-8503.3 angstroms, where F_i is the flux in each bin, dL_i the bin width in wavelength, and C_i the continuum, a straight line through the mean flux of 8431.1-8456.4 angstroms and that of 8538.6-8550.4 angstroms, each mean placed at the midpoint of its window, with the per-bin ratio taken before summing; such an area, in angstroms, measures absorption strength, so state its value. 0.30 angstroms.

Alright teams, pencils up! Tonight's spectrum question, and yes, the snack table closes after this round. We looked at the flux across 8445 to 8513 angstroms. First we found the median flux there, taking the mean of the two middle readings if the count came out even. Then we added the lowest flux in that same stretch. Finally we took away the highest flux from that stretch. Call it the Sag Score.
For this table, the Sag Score 7.27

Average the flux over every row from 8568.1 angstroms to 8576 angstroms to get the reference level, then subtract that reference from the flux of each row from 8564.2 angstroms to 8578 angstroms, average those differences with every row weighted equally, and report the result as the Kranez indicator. -0.20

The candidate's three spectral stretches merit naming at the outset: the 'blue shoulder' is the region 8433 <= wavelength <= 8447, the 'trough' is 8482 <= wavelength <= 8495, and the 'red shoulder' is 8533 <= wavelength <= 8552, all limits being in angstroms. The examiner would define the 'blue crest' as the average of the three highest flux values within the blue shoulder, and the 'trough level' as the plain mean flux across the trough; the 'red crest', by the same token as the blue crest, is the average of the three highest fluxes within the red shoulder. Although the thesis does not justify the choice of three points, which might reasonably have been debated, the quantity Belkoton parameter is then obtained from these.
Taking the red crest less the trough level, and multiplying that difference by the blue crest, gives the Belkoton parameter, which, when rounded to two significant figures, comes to 6.8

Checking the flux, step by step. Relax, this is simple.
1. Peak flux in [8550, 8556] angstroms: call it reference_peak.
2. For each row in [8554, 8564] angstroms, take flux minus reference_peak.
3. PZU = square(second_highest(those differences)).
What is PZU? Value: 0.09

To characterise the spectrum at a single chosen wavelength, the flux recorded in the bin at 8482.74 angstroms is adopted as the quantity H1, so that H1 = 9.14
